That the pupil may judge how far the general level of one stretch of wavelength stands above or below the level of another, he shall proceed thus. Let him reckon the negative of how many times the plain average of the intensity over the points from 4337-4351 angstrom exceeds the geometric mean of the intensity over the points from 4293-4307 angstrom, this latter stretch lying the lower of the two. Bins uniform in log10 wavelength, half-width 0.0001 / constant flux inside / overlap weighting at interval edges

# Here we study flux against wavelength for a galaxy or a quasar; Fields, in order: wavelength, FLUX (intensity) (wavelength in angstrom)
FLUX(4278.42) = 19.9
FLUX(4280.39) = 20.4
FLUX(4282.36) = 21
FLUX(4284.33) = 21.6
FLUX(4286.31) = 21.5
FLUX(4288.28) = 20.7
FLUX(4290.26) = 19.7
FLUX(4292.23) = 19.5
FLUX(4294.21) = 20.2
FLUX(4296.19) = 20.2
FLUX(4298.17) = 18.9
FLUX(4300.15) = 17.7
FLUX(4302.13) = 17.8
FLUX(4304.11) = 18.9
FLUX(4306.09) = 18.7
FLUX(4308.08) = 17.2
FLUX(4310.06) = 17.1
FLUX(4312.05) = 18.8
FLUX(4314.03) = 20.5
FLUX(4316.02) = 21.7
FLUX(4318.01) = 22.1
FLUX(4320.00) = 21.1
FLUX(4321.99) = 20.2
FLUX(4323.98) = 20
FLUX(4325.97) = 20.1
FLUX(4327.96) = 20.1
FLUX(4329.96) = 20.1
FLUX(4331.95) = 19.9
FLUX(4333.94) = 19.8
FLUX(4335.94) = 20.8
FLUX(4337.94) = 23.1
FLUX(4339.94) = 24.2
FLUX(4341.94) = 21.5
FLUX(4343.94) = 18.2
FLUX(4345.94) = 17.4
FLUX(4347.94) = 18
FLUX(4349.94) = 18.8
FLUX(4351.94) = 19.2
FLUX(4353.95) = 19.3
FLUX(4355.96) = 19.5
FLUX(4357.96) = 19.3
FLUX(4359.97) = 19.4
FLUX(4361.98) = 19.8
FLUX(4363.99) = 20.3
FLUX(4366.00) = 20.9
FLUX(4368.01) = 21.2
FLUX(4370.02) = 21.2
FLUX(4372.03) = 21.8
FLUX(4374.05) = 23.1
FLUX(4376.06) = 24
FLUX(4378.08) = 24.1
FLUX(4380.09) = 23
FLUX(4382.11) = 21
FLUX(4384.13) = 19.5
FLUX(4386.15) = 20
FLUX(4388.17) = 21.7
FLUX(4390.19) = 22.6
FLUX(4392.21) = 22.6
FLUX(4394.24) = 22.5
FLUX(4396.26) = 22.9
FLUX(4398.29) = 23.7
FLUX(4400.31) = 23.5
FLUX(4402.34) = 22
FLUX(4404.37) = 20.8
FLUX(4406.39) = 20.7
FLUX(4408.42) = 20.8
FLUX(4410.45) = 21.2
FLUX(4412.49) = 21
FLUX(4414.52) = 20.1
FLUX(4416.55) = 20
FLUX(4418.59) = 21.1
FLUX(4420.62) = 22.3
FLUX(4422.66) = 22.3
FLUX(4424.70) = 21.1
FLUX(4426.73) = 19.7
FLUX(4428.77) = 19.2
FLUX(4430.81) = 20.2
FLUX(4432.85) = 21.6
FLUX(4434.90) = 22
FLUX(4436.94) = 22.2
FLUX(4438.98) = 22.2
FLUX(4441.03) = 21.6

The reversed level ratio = -1.07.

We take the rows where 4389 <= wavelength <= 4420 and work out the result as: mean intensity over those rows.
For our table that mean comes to 21.7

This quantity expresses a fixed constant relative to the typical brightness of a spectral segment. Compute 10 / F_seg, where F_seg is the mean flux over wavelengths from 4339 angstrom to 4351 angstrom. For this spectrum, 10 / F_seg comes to 0.51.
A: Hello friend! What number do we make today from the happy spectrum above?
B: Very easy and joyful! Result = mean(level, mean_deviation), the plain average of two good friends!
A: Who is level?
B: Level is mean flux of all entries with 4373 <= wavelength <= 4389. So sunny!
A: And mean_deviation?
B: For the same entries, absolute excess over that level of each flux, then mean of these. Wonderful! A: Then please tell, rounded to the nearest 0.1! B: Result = 11.8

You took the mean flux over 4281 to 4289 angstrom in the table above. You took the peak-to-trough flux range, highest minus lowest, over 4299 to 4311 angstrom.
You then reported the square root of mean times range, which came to 6.2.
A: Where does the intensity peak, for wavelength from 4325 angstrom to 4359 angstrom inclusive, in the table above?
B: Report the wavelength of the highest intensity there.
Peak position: 4339.94 angstrom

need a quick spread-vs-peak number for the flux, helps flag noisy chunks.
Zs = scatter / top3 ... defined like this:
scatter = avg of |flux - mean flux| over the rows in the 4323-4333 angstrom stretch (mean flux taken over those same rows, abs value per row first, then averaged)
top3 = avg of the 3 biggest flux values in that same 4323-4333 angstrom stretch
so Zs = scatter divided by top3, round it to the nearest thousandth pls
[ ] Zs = 0.004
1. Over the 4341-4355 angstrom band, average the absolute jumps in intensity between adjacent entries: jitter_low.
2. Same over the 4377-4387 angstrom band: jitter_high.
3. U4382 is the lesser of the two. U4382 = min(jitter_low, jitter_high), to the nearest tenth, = 1.0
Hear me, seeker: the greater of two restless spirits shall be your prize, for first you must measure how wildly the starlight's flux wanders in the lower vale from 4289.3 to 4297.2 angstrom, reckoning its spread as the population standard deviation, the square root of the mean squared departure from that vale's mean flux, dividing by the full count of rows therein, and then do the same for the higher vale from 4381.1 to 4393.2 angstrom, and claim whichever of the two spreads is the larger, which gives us 1.19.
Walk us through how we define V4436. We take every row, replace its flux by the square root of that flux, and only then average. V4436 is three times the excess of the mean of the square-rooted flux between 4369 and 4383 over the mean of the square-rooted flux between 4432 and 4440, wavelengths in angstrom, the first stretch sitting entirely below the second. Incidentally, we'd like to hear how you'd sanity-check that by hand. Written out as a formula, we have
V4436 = 0.19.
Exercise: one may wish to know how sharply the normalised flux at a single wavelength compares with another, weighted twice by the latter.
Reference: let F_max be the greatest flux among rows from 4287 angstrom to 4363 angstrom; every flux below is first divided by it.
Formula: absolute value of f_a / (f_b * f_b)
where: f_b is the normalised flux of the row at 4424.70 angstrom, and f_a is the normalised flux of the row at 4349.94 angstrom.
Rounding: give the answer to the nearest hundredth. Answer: 1.02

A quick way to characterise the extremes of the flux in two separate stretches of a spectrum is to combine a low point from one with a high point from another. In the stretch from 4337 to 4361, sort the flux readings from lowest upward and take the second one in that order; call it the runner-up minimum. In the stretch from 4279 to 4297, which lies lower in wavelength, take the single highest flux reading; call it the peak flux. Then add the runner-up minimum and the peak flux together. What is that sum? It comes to 39.6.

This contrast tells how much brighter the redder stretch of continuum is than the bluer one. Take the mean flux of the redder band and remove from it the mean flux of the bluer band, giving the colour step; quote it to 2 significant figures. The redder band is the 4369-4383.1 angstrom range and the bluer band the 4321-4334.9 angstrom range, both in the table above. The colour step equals 2.6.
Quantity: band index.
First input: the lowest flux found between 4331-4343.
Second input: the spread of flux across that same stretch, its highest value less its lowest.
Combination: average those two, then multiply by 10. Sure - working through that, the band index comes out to 121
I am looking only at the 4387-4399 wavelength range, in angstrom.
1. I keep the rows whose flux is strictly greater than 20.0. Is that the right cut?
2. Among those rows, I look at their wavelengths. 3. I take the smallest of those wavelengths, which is 4388.17 angstrom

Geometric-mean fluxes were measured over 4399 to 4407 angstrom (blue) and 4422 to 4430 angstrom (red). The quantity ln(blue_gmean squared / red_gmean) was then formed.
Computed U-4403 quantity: 3.13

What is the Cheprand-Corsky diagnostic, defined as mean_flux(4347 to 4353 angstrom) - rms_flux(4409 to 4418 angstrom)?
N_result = -2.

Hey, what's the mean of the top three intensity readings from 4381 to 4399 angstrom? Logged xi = 23.1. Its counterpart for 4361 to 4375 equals 22.0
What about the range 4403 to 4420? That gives 21.1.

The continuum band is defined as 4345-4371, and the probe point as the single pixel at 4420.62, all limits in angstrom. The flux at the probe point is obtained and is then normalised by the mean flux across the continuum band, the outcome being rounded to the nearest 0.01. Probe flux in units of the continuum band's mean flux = 1.14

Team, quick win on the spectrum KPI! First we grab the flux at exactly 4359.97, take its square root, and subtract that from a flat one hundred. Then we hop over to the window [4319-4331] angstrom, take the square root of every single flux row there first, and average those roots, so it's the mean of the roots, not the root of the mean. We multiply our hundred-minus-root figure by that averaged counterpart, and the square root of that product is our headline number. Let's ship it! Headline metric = 20.7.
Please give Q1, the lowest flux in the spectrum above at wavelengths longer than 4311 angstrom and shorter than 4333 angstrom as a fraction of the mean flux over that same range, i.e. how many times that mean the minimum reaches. 0.92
